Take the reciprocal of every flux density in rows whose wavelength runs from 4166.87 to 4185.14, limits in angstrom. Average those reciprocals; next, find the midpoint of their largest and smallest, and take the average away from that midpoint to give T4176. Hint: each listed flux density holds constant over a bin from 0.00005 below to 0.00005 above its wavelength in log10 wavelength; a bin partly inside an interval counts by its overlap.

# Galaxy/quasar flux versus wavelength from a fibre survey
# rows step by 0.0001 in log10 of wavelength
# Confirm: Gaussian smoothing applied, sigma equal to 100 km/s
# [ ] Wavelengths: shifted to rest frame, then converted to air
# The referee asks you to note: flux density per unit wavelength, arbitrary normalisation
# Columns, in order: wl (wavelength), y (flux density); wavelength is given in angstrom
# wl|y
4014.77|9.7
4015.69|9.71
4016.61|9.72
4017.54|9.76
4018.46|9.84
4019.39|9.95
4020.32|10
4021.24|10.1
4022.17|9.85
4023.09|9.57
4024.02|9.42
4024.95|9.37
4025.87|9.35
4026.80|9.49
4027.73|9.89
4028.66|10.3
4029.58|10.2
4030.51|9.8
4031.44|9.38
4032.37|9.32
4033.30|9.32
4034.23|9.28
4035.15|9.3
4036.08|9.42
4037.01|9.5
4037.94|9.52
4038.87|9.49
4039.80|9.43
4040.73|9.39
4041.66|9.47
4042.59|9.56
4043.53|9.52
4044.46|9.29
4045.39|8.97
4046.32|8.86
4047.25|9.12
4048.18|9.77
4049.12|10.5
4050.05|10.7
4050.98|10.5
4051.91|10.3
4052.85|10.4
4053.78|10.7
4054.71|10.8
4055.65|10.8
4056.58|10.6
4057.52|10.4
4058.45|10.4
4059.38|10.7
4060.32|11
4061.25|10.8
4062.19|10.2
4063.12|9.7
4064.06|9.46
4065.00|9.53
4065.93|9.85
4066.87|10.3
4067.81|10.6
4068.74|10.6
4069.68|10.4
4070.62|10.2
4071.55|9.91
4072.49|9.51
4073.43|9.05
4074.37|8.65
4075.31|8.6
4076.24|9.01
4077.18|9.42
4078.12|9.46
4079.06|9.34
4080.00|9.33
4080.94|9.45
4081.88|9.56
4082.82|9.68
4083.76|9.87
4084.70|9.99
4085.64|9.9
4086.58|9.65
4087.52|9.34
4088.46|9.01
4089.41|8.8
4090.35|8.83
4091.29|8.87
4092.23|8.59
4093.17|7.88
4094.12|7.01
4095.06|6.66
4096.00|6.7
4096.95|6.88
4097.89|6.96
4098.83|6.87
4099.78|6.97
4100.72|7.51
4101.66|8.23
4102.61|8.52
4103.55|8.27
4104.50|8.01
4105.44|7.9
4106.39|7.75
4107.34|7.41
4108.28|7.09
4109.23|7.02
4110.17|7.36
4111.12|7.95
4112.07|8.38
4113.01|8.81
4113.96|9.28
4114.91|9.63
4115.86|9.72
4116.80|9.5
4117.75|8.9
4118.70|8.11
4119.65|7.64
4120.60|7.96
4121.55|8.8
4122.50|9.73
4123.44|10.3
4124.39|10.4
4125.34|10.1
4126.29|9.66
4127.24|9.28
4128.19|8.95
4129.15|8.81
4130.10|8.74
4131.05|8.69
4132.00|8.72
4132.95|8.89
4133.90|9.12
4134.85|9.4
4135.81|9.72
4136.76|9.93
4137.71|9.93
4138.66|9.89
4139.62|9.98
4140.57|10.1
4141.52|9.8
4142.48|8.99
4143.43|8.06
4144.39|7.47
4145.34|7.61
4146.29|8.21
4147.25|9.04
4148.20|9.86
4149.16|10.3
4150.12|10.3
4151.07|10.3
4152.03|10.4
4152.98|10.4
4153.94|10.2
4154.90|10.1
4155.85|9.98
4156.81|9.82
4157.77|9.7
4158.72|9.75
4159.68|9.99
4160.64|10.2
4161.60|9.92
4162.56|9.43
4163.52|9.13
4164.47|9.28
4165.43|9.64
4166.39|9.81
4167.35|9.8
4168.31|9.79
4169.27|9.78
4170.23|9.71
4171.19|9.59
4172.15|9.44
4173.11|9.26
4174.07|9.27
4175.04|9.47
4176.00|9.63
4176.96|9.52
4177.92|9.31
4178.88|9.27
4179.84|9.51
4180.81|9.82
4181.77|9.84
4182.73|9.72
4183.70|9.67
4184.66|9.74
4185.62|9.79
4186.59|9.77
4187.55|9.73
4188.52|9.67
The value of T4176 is 0.000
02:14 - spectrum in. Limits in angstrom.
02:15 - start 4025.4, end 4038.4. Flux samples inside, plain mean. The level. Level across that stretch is 9.58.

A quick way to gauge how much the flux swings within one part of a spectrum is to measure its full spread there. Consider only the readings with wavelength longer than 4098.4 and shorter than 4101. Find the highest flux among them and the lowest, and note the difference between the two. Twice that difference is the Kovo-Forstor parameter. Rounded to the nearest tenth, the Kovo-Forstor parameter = 1.3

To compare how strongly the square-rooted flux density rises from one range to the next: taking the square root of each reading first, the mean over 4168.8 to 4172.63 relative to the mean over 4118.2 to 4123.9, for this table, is 1.05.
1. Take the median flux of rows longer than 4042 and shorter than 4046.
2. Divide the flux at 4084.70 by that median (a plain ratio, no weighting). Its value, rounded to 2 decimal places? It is 1.06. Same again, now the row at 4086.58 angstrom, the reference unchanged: 1.03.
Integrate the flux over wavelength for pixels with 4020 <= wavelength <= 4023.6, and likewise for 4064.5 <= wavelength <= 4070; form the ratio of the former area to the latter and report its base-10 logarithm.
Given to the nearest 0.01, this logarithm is -0.20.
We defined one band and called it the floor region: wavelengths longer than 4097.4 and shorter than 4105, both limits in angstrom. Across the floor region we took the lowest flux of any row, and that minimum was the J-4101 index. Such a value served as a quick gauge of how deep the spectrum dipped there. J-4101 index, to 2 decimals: 6.87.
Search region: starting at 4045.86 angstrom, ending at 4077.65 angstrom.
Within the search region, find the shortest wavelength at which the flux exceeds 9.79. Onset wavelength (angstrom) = 4049.12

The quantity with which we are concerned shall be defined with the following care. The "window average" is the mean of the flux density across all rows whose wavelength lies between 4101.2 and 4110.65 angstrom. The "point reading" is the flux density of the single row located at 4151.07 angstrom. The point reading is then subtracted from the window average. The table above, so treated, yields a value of -2.5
